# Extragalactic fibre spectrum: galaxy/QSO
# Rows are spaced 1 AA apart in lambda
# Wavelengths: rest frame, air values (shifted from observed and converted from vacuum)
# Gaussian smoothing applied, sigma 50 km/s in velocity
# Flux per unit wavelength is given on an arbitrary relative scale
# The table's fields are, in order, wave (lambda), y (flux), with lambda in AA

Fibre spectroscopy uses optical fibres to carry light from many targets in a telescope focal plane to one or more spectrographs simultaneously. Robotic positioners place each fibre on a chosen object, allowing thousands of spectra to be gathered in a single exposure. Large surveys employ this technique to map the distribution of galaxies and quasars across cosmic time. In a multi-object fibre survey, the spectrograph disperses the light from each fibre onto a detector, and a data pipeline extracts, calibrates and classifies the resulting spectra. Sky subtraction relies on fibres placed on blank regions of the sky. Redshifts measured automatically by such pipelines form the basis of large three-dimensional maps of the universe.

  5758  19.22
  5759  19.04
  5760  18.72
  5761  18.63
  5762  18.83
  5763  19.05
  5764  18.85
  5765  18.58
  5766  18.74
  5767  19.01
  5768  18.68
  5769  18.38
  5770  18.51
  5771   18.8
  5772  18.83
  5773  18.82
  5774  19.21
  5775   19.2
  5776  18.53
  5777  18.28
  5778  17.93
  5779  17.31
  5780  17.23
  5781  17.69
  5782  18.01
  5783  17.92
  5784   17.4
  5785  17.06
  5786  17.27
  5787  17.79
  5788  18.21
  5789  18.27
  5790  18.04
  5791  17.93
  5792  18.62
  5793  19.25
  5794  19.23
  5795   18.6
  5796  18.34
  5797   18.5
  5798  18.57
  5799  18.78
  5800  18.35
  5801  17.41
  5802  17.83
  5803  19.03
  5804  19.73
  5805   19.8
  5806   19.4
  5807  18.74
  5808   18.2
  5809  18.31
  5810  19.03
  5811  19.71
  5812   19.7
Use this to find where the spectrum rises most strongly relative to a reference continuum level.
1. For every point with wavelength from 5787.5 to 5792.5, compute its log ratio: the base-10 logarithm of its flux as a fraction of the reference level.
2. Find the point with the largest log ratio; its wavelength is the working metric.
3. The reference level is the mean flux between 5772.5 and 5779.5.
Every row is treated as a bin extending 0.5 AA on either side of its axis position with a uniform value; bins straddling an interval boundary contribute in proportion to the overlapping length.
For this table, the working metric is 5792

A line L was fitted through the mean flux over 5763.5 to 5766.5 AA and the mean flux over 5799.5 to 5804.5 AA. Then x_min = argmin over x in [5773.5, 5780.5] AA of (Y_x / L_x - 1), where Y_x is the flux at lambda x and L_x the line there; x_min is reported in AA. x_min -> 5780 AA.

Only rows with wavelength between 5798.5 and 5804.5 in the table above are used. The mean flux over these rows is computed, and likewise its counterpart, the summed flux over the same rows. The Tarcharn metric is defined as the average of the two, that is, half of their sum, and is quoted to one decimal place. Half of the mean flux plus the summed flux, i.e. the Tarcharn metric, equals 64.8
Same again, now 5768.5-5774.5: 65.7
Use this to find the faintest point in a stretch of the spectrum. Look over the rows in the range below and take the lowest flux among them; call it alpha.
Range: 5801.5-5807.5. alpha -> 17.83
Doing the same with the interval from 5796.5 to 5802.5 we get 17.41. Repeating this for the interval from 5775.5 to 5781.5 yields 17.23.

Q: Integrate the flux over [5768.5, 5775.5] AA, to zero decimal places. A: 132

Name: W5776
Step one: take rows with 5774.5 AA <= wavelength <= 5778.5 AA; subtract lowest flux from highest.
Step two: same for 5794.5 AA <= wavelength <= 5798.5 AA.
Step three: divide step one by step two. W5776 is 4.9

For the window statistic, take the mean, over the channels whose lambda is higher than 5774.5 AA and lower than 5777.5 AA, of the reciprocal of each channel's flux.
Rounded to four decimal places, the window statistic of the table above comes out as 0.0536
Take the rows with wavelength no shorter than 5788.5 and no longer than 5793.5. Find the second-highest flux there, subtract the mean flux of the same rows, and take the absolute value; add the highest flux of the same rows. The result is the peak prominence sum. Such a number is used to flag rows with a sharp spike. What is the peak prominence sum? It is 19.4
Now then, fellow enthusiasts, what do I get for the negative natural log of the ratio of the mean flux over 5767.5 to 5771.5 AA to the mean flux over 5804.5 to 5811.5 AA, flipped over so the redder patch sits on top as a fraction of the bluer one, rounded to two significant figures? -0.023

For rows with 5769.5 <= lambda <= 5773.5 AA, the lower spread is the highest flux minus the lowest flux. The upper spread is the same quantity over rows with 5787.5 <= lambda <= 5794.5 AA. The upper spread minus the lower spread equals 1.0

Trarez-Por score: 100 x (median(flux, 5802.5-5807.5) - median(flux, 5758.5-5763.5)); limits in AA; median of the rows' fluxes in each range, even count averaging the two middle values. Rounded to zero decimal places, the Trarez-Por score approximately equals 57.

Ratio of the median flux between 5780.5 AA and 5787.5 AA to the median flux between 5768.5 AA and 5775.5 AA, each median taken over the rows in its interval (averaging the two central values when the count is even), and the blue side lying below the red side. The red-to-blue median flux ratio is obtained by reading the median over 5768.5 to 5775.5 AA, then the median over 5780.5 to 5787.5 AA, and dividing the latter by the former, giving 0.94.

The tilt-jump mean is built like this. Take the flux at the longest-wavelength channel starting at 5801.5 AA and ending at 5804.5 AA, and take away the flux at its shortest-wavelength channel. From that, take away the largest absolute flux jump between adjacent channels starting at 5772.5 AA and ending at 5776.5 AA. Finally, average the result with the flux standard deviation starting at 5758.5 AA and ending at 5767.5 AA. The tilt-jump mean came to 0.7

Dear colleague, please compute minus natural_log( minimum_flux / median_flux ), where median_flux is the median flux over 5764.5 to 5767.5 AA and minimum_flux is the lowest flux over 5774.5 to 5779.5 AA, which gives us 0.08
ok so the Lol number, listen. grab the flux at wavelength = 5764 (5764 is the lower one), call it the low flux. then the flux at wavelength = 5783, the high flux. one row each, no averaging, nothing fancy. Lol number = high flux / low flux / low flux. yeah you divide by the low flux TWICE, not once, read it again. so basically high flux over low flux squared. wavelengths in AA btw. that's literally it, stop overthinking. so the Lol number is 0.0504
